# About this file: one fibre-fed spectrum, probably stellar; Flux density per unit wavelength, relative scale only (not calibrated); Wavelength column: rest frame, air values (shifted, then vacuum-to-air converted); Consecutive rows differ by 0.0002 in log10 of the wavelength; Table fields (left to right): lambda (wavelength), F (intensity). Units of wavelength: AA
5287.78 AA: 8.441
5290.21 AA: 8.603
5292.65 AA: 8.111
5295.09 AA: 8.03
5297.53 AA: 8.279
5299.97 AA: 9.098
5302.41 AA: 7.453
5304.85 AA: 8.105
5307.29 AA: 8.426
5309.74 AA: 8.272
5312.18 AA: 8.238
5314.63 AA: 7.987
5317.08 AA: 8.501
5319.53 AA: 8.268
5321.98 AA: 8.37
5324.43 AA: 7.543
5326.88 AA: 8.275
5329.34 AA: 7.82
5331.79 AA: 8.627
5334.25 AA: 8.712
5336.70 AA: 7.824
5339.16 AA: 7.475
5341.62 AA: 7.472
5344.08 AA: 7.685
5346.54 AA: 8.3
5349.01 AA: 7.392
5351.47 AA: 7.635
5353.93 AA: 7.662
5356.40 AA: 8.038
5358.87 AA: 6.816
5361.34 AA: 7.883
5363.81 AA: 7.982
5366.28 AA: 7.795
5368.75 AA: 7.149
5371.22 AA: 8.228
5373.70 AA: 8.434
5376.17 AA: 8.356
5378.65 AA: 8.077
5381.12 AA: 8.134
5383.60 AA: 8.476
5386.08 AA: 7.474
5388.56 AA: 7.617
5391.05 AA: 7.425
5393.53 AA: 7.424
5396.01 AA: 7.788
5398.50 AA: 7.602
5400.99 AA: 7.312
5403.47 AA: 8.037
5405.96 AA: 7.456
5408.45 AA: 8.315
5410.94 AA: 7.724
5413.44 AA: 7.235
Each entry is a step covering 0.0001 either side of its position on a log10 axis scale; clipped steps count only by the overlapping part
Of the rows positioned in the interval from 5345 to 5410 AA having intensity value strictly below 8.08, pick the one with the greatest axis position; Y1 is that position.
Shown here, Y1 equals 5405.96 AA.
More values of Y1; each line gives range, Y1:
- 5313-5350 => 5349.01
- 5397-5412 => 5410.94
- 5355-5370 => 5368.75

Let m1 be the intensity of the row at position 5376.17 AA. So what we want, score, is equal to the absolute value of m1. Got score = 8.36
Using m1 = 8.356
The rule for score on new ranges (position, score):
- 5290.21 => 8.60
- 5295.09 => 8.03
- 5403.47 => 8.04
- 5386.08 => 7.47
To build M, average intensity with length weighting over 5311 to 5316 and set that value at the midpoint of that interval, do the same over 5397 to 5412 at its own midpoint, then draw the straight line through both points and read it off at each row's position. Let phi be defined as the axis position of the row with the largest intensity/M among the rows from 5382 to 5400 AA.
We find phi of 5383.60 AA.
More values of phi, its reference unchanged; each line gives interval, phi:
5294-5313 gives 5299.97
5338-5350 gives 5346.54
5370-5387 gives 5383.60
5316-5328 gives 5317.08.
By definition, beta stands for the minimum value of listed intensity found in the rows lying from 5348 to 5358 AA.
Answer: 7.392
